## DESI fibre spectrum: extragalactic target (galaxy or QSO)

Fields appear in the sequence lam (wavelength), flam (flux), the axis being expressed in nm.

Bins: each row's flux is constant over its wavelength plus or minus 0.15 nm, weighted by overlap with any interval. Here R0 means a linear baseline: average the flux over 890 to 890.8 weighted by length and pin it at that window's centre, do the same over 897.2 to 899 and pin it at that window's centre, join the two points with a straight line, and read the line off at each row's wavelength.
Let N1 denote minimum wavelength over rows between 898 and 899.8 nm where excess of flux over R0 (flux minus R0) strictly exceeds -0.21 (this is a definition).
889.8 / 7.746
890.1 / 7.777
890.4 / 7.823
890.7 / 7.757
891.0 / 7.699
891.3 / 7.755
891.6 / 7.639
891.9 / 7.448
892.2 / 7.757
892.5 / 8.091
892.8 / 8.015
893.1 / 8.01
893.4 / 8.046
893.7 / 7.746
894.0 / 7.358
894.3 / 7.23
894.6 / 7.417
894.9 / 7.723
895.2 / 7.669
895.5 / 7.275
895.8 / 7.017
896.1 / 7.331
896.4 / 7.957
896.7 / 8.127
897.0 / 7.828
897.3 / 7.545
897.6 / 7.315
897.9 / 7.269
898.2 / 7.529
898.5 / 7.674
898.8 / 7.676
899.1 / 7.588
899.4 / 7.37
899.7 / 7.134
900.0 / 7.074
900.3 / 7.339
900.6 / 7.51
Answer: 898.2 nm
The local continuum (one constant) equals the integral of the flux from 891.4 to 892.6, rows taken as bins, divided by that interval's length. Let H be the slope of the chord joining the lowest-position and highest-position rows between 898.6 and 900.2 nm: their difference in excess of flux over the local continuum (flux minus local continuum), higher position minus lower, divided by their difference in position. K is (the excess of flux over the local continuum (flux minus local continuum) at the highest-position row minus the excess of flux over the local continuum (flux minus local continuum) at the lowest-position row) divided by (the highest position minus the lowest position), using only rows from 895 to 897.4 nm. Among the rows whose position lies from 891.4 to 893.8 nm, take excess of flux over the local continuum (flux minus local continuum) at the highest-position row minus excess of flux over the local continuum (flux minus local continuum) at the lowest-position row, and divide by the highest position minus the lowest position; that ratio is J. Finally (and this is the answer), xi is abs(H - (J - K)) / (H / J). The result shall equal -0.06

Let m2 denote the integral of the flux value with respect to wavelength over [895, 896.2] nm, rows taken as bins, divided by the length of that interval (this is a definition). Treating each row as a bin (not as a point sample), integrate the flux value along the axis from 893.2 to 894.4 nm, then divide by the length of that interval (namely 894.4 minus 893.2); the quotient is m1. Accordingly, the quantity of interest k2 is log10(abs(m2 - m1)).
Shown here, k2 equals -0.5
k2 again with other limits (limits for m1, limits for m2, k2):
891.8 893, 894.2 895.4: -0.5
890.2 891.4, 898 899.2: -0.8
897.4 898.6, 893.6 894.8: -2.3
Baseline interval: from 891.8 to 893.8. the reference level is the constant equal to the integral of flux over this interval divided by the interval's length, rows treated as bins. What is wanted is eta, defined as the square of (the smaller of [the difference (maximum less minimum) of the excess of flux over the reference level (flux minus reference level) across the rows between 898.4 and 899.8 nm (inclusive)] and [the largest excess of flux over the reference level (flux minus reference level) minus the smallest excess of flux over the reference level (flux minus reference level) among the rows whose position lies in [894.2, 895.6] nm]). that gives 0.24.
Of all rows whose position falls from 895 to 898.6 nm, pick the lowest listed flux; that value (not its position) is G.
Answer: 7.017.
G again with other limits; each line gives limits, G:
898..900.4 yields 7.074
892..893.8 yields 7.746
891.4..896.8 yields 7.017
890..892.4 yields 7.448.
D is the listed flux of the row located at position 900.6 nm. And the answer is 7.51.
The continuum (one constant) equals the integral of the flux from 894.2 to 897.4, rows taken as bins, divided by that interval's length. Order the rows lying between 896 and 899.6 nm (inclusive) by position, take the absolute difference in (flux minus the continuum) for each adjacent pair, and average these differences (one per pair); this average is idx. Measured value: 0.22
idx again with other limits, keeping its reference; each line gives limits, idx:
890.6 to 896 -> 0.19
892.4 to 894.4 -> 0.16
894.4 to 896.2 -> 0.27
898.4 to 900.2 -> 0.12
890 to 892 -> 0.09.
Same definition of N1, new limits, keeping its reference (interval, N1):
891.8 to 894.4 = 892.2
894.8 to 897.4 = 894.9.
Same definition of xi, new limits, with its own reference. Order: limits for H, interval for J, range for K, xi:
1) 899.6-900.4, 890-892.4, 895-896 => -0.02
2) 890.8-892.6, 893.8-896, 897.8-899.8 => -0.27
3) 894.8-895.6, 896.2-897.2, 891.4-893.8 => 0.14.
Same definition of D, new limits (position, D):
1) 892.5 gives 8.091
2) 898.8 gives 7.676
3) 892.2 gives 7.757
